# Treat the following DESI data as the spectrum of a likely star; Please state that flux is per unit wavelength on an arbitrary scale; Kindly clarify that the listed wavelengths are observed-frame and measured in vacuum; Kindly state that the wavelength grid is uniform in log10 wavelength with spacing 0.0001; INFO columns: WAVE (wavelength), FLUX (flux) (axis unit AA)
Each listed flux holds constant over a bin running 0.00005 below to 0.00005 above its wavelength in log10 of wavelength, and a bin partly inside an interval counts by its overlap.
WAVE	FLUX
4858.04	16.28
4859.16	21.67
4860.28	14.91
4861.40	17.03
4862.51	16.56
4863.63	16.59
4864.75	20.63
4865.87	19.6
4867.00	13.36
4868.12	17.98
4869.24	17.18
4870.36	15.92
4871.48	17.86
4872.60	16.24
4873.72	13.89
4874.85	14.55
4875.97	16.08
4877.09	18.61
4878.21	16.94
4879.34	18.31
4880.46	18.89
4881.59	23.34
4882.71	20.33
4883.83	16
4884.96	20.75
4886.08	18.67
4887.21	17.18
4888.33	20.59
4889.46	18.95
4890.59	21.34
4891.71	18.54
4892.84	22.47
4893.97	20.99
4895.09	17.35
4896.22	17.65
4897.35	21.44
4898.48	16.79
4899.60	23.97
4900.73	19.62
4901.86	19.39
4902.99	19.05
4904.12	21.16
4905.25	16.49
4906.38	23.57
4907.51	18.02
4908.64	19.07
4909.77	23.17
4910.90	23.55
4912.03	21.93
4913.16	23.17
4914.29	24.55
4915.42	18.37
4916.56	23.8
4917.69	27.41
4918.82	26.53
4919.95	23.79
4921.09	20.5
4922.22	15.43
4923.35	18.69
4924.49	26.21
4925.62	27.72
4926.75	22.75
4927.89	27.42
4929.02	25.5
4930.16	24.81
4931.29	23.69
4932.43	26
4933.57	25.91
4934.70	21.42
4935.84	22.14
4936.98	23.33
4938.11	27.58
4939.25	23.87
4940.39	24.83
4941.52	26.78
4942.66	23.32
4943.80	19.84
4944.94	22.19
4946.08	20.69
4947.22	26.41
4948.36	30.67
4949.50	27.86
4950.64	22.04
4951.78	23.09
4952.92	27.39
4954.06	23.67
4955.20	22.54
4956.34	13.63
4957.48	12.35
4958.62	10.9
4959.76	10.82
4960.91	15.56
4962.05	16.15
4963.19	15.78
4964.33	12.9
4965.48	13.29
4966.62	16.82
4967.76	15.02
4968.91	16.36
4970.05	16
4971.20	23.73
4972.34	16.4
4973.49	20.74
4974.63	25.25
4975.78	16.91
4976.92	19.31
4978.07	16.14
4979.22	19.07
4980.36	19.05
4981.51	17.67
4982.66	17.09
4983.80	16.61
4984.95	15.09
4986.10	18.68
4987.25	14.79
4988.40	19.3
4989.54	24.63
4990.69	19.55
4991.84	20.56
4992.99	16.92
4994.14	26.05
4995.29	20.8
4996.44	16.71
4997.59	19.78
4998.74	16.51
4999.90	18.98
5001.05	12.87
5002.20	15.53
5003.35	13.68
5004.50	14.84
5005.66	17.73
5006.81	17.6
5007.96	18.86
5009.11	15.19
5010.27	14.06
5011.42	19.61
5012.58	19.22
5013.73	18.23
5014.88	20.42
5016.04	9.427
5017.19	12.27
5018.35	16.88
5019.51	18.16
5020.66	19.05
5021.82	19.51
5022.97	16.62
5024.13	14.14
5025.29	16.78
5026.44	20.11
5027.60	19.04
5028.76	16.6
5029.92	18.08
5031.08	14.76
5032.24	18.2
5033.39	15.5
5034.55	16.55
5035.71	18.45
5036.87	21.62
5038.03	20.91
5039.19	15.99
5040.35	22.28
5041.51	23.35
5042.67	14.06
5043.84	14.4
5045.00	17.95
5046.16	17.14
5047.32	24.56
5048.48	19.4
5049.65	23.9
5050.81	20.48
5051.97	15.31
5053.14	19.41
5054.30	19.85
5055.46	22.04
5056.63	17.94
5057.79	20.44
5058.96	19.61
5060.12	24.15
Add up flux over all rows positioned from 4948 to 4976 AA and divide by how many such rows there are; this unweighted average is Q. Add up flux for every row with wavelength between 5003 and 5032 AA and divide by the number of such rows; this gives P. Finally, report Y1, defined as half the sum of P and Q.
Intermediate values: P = 16.8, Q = 19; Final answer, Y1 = 17.7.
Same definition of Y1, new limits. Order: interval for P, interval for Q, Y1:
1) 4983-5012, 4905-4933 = 20.3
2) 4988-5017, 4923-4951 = 21.2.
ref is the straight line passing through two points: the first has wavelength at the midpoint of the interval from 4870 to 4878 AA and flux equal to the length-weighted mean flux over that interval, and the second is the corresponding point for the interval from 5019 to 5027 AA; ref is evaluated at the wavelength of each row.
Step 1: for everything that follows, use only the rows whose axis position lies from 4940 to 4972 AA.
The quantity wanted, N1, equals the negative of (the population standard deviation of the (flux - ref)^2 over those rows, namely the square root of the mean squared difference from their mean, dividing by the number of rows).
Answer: -43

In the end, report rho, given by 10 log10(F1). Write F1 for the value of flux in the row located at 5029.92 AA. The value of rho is 12.6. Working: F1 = 18.08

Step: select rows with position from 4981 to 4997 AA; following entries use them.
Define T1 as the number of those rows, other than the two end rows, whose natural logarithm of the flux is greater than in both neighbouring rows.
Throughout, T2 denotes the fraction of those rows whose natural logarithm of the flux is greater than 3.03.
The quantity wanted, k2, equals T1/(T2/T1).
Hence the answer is 75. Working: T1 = 4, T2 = 0.21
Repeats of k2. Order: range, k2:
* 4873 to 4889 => 63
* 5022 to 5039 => 112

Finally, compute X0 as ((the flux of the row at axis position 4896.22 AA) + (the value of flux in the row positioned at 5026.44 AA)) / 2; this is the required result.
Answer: 18.9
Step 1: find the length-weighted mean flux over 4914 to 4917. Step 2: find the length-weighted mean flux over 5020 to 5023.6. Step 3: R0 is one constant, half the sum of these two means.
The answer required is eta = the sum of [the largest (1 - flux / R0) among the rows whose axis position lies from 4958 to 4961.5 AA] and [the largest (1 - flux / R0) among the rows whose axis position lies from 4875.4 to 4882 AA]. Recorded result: 0.7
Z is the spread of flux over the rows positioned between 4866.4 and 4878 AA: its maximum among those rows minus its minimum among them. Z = 5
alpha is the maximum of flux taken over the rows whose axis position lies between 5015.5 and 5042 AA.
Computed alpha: 23.35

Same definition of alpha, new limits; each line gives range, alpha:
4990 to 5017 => 26.05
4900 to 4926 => 27.72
